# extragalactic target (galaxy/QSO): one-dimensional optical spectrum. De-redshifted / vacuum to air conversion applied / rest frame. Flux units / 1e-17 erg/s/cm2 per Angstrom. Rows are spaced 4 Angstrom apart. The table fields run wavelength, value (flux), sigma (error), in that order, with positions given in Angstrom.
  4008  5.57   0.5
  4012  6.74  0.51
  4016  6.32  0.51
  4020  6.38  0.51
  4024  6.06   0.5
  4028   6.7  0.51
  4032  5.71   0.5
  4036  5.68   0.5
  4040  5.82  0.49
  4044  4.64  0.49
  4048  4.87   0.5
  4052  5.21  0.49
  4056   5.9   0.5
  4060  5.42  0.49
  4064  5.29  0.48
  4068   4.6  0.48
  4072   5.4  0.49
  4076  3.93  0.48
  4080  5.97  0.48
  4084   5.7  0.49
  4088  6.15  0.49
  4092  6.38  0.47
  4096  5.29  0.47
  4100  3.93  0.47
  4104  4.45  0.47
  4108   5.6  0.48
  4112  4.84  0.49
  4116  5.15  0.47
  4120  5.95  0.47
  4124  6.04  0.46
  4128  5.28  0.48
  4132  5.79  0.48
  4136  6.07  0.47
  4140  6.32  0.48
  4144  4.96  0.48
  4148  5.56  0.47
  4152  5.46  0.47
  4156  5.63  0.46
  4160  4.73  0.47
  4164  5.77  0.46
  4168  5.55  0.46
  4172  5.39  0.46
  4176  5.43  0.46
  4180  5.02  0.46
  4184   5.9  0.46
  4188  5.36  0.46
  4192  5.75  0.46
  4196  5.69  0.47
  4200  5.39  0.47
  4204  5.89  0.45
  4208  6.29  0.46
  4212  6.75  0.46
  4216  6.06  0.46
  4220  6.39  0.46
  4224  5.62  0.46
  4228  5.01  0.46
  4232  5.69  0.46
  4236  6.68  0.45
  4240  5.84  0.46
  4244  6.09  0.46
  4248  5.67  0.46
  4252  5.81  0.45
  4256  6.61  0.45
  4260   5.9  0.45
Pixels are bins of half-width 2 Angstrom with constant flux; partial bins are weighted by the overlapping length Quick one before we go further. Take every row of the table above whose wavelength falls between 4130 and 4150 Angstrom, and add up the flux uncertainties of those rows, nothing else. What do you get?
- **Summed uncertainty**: 2.38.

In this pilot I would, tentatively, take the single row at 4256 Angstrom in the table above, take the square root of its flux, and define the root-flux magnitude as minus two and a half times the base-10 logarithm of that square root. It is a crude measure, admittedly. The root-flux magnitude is -1.03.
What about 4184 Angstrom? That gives -0.96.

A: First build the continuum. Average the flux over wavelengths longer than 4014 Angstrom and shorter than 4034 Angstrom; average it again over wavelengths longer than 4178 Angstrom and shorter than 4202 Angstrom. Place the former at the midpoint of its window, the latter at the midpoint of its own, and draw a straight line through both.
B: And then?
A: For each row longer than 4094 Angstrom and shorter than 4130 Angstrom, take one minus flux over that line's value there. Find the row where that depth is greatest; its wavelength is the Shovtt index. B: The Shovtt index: 4100 Angstrom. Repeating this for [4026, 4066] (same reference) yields 4044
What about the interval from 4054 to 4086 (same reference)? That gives 4076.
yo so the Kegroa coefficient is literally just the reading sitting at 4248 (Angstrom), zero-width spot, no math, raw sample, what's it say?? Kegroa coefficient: 5.67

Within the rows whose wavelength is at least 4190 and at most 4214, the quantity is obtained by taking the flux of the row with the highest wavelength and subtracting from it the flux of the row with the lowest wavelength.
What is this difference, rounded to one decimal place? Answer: 1.0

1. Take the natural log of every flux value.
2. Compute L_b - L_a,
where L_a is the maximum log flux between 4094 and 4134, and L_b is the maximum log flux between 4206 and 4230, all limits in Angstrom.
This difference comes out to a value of 0.11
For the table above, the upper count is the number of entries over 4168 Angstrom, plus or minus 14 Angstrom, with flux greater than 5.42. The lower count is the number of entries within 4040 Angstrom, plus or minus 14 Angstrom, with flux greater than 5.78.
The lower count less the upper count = -2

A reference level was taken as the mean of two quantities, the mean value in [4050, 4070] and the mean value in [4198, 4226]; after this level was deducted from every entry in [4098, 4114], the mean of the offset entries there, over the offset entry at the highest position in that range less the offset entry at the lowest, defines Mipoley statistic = -1.1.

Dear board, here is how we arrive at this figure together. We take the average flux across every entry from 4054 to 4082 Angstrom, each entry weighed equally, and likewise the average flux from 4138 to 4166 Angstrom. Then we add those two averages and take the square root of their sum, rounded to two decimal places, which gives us 3.27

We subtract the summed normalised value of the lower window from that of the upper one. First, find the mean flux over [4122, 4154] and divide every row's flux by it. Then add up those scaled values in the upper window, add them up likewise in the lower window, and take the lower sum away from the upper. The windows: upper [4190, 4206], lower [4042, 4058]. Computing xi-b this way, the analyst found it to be 0.37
